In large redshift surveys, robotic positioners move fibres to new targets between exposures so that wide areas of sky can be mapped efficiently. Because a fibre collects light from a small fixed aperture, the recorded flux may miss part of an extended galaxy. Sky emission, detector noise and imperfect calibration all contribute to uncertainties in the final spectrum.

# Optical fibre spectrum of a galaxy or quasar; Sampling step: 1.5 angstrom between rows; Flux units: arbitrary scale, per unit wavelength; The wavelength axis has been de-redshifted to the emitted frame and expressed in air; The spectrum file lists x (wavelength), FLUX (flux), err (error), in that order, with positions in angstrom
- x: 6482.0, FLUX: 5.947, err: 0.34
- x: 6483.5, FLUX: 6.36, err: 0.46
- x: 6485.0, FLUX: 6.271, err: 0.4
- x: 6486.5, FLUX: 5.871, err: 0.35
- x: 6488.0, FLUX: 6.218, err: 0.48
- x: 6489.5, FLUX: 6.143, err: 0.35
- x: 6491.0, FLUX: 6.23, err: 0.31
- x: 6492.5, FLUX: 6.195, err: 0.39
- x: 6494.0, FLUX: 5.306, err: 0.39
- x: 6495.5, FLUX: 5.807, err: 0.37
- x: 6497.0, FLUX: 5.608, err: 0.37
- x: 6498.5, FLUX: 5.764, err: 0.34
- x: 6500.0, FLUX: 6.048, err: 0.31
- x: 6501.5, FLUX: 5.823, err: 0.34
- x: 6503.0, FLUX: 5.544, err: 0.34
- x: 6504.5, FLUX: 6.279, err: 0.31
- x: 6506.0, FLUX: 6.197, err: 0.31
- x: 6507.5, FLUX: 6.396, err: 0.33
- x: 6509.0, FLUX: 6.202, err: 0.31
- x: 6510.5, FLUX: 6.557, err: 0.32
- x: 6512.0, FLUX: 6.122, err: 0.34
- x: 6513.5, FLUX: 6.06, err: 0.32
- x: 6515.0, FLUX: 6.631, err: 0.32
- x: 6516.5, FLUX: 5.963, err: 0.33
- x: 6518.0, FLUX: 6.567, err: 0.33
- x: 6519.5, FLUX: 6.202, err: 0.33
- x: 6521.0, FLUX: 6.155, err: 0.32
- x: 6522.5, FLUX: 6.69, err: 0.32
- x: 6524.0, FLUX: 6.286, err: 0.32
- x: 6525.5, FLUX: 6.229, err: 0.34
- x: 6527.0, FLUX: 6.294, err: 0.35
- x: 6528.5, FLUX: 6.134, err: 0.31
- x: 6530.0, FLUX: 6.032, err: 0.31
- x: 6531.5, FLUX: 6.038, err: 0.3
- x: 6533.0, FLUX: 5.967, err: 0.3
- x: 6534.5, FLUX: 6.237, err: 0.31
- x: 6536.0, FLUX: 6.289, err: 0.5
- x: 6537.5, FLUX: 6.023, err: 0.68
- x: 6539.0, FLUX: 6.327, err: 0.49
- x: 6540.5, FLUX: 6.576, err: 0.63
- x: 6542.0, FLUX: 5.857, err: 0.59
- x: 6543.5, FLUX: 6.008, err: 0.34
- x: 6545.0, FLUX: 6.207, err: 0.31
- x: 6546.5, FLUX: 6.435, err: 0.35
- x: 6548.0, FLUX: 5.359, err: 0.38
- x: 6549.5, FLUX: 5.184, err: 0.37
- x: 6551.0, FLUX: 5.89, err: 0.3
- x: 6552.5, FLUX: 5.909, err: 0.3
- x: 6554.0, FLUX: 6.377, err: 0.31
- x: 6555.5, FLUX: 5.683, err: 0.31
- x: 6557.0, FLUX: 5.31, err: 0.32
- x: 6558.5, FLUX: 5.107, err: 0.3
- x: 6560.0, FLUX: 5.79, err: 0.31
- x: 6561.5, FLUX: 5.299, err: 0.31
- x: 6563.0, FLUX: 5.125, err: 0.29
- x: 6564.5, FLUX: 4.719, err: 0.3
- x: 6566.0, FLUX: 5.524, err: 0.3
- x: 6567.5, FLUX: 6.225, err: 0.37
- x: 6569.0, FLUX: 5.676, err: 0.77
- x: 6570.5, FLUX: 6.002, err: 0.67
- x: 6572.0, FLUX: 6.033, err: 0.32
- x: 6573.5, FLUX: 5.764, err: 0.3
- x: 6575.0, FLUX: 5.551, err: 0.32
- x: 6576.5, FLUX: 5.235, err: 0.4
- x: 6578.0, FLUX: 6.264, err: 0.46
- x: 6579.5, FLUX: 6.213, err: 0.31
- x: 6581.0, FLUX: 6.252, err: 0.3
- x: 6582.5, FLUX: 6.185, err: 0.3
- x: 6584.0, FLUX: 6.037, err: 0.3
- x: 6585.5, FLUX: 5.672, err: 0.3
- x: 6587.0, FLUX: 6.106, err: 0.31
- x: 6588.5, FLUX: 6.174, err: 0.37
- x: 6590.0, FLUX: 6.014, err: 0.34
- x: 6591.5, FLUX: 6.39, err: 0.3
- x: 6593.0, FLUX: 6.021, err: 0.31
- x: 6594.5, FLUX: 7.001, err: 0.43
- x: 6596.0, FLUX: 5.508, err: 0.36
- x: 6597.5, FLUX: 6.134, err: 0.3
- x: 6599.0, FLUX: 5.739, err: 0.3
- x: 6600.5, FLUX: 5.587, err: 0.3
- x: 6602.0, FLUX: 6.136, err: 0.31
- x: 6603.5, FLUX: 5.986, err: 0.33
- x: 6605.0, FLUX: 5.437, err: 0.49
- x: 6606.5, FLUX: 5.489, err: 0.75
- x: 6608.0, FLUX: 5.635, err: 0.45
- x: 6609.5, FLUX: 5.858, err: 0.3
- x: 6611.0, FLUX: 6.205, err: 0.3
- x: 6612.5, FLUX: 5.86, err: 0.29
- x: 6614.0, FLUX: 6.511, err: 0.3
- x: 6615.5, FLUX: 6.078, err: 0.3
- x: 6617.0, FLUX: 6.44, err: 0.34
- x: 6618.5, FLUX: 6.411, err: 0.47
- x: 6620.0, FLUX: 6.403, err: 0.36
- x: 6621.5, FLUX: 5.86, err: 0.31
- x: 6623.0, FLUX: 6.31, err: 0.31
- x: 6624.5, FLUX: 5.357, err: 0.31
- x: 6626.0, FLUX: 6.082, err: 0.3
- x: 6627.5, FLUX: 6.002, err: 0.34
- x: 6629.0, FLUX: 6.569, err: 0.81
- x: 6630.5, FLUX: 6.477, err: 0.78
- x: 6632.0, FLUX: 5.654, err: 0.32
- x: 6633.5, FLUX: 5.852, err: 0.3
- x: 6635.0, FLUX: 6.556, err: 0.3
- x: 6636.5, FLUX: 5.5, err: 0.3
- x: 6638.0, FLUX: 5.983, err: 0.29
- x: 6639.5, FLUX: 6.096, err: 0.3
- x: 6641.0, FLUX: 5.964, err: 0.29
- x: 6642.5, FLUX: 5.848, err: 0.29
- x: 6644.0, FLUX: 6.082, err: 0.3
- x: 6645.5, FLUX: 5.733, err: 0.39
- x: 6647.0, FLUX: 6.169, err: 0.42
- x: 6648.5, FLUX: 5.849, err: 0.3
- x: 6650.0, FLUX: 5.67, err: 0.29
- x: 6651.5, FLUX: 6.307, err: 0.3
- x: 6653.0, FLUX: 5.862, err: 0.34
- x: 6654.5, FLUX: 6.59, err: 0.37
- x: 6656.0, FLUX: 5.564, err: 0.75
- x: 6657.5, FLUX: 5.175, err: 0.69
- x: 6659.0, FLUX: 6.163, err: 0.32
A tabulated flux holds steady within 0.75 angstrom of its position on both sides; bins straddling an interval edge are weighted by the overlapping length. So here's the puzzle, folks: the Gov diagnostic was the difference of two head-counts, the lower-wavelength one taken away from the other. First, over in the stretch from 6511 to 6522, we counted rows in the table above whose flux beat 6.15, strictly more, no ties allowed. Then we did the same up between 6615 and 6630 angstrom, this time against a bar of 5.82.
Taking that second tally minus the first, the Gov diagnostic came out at 5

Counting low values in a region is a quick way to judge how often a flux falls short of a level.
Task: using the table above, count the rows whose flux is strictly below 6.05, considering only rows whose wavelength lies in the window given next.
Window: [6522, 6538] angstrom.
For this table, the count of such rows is 4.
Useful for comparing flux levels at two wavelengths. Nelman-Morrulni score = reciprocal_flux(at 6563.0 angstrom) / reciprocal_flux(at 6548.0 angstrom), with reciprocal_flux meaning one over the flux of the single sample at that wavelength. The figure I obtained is 1.05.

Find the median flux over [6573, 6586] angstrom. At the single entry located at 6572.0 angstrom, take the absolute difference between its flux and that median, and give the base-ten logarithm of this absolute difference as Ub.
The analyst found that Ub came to -2.4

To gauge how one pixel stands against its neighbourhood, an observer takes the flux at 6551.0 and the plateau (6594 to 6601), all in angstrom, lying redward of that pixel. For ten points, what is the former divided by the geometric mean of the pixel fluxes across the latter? 0.99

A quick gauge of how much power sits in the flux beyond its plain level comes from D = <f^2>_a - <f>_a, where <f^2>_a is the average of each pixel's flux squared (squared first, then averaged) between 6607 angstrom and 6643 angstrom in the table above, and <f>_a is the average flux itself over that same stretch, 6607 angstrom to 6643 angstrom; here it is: 30.8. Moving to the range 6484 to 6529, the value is 31.5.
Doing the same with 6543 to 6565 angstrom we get 26.3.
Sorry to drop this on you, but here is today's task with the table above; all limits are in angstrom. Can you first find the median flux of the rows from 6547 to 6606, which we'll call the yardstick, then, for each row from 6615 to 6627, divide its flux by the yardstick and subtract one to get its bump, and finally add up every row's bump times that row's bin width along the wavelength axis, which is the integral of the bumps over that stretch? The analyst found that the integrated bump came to 0.5 angstrom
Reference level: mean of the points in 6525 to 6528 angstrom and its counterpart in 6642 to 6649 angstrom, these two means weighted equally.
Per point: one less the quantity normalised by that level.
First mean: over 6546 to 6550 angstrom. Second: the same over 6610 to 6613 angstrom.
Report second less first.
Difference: -0.06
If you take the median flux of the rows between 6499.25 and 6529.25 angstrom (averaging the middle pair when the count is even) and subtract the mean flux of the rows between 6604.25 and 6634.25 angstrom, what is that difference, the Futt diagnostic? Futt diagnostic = 0.18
